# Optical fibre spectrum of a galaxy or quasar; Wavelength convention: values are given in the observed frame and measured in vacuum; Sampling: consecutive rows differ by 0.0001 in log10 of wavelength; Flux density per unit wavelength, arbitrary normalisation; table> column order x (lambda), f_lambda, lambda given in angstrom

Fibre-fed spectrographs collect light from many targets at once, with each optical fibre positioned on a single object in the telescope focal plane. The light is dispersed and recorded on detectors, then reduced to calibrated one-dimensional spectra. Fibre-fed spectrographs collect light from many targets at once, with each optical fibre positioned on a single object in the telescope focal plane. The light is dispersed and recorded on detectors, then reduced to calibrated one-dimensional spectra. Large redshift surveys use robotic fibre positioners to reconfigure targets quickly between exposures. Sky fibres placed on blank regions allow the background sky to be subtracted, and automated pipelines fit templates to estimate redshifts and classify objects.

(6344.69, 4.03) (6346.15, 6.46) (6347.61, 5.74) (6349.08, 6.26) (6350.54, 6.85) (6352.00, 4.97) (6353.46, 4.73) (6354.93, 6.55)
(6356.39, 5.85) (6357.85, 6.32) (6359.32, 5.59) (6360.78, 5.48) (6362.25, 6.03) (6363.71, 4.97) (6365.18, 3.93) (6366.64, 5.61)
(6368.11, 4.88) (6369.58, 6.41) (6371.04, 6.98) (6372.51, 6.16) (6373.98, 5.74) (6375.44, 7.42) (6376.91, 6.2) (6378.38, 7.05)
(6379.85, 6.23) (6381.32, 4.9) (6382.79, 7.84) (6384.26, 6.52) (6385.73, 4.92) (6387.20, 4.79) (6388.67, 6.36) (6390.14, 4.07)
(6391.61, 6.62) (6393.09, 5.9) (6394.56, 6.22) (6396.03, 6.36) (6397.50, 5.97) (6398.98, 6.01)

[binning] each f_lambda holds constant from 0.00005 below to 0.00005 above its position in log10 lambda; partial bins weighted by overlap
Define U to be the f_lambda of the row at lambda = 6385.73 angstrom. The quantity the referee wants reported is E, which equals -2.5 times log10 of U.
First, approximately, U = 4.92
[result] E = -1.73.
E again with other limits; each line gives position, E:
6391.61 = -2.05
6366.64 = -1.87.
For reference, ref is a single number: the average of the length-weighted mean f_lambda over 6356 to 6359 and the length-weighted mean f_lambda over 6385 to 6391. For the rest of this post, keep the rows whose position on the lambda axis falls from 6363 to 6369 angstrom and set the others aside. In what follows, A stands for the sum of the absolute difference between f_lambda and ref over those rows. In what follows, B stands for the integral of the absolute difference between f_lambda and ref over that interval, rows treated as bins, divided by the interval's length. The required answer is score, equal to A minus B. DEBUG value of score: 2.2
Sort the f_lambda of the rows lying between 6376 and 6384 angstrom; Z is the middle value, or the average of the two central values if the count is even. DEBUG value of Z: 6.23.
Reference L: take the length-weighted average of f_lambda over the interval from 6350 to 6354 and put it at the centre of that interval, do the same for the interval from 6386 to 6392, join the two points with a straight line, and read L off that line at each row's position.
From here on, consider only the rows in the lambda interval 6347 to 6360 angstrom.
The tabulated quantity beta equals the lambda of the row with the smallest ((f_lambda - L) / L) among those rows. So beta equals 6353.46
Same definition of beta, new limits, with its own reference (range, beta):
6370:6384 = 6381.32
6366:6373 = 6368.11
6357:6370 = 6365.18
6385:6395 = 6390.14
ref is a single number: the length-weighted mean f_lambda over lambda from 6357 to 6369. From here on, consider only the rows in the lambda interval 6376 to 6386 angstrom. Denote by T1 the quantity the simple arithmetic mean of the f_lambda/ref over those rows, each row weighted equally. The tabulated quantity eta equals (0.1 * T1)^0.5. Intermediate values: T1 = 1.162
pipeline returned 0.341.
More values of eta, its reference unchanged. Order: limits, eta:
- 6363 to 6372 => 0.319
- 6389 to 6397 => 0.330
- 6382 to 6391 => 0.327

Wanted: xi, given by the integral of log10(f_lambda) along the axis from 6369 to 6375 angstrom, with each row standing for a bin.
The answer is 4.8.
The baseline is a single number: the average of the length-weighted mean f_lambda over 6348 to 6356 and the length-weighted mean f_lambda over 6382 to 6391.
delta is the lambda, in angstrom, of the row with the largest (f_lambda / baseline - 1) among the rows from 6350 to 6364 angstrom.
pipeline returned 6350.54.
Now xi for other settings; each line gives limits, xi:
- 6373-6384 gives 8.9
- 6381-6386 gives 3.9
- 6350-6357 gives 5.3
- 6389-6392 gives 2.1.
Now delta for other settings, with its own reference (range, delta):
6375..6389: 6382.79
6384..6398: 6391.61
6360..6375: 6371.04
